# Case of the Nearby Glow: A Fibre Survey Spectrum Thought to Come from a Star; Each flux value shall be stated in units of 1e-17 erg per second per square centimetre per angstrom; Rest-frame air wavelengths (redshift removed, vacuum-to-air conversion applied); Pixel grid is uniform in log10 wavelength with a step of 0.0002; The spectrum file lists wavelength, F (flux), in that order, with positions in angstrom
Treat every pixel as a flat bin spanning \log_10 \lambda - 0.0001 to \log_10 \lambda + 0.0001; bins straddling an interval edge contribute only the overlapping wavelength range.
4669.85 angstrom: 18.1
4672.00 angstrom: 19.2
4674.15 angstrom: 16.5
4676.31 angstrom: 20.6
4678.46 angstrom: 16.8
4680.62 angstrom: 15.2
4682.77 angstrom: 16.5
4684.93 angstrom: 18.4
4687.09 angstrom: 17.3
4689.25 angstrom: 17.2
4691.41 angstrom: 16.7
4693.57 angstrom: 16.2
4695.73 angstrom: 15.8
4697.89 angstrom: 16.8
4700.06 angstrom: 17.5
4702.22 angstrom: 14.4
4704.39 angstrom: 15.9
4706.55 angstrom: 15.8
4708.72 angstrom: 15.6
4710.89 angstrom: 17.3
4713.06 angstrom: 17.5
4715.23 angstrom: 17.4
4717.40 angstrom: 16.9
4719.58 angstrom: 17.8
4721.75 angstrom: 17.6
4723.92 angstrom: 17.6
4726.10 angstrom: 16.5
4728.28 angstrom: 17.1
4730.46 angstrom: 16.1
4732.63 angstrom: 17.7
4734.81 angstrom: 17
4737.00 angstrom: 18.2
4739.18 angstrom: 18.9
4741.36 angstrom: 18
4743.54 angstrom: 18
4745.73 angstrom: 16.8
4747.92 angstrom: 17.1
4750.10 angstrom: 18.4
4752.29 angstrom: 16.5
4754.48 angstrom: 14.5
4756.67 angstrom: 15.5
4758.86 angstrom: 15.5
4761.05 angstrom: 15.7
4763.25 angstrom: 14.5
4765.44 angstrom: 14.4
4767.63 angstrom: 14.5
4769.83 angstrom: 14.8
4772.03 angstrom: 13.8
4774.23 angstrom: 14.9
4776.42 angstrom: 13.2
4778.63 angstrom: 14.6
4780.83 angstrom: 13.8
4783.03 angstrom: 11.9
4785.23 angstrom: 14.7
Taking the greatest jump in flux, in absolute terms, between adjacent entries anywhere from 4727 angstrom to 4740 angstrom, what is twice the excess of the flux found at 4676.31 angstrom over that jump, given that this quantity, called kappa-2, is 38.00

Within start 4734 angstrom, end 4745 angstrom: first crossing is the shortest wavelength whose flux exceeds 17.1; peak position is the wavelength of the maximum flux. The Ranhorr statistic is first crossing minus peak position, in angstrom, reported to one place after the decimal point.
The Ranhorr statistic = -2.2 angstrom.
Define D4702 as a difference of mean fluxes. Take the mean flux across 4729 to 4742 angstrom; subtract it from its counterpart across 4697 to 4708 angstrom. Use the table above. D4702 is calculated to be -1.6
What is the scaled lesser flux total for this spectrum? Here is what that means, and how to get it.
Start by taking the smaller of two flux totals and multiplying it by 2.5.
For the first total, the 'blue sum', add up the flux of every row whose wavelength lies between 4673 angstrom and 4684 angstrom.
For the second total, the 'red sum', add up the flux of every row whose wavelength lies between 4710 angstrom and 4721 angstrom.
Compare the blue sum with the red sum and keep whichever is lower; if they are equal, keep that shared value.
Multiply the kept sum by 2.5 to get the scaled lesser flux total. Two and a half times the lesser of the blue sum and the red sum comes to 214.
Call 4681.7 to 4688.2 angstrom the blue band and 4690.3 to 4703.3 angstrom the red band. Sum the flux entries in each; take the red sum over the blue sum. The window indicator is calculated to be 1.9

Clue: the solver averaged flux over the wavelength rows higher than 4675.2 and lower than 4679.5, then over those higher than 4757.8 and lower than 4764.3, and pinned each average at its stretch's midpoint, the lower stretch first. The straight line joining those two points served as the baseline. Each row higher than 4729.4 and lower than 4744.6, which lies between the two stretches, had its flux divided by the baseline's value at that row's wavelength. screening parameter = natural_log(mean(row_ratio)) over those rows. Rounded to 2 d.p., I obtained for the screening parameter 0.09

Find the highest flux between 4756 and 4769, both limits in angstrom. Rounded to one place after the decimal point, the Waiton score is 15.7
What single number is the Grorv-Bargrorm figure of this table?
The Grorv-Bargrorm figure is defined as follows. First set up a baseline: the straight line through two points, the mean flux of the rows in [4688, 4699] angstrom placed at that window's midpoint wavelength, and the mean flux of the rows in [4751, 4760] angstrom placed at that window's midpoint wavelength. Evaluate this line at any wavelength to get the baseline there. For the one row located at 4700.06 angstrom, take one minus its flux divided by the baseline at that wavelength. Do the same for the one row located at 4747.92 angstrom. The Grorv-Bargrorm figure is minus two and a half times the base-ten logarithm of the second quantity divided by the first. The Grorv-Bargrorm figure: -0.4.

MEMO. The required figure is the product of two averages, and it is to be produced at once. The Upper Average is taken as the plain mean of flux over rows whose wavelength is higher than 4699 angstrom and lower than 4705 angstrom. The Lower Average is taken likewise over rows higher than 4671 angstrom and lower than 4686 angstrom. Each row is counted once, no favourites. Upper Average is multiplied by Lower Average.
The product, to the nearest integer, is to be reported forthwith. 280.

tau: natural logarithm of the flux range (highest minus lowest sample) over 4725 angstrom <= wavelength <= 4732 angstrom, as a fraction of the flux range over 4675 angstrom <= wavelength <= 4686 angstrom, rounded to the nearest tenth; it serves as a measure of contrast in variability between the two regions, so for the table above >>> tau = -1.7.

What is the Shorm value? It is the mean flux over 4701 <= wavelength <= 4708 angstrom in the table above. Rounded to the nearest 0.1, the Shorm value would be 15.4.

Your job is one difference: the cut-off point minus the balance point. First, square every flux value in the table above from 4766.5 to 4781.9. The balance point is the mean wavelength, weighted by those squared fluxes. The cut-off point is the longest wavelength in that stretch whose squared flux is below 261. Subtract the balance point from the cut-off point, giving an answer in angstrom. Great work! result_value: 6.7 angstrom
